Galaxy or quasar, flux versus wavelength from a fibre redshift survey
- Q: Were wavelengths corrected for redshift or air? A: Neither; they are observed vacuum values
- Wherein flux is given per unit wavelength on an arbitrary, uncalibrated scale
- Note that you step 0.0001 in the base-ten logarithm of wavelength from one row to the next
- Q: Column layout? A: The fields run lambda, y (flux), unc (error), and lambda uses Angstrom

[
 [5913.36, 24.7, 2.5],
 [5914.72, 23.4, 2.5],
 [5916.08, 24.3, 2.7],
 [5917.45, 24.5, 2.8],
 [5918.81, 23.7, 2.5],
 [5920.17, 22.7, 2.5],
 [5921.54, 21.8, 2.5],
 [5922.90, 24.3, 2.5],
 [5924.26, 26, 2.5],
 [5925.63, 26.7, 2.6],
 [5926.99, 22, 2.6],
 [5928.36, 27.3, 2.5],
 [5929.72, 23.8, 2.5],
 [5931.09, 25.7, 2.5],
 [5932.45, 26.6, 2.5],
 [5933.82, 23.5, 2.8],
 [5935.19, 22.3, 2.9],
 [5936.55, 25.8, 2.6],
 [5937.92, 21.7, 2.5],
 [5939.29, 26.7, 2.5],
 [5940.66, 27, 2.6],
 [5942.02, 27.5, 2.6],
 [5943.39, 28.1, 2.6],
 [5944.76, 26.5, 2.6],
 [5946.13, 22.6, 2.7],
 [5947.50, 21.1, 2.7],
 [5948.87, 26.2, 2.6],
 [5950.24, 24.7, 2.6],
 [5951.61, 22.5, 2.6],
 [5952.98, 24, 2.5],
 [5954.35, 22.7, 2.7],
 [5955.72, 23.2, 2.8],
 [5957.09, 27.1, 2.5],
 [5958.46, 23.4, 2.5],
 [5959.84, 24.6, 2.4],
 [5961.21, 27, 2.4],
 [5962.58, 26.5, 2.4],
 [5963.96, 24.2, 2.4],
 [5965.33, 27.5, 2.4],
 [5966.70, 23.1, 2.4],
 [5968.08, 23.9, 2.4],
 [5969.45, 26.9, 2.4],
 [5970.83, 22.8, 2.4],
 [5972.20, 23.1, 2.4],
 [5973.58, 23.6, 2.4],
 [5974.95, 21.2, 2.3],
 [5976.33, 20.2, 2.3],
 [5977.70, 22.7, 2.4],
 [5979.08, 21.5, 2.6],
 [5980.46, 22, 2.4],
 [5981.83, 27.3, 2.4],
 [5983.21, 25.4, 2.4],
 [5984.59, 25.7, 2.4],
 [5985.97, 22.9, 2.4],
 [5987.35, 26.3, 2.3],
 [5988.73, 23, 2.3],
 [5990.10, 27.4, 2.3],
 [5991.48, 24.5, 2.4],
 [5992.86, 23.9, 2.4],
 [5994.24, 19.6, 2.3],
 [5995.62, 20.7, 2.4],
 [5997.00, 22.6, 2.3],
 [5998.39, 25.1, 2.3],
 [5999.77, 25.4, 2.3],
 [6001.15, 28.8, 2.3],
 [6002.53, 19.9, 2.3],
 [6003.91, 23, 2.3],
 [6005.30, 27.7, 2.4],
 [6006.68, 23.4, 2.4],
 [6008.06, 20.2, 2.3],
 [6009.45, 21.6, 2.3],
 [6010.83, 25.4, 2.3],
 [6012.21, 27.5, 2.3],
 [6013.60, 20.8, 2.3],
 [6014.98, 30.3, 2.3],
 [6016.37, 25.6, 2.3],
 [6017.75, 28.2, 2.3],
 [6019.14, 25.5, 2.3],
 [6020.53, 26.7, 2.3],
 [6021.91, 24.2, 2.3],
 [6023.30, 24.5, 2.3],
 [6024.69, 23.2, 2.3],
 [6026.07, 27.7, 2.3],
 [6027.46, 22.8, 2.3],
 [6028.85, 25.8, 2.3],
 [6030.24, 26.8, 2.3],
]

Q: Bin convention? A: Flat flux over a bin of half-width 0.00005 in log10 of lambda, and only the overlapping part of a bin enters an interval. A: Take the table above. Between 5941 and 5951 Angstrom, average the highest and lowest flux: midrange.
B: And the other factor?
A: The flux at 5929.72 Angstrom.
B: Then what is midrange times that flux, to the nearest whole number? 585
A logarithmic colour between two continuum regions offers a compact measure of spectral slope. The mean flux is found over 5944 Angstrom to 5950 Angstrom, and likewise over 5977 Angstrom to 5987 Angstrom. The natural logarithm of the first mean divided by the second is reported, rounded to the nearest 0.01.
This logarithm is 0.01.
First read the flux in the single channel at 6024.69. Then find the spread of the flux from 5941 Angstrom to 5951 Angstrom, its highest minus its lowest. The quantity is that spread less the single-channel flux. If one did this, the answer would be -16.2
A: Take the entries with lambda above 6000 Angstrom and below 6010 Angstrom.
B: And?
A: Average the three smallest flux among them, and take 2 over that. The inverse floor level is 0.097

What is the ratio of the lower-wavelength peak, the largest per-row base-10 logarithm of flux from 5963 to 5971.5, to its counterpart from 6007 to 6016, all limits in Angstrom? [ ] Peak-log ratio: 0.97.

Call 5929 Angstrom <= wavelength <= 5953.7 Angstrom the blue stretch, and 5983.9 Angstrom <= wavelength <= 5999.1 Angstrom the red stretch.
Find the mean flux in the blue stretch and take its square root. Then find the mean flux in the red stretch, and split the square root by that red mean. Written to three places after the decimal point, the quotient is 0.209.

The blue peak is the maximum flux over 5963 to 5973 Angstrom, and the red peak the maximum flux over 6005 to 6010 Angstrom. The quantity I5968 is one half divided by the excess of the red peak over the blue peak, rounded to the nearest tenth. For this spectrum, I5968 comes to 2.5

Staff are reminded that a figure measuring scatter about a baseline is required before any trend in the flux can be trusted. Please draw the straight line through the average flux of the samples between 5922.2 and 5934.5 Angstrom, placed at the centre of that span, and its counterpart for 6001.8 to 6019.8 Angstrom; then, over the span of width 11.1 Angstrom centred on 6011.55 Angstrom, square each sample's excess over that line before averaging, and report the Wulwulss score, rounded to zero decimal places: 11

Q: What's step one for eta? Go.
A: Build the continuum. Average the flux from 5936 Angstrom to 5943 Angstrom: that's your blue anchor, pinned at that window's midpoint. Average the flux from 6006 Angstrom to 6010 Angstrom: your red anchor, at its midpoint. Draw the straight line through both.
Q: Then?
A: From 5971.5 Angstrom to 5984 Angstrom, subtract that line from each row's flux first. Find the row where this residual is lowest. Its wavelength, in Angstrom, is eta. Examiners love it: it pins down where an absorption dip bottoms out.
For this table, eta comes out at 5976.33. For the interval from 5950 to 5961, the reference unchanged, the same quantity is 5951.61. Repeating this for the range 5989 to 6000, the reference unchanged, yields 5994.24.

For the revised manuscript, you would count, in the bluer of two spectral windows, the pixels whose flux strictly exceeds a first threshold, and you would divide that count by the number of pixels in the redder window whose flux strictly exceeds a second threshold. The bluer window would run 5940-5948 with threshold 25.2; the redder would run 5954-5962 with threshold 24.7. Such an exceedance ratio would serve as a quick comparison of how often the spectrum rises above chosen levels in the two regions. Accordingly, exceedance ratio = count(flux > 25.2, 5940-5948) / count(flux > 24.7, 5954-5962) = 2.0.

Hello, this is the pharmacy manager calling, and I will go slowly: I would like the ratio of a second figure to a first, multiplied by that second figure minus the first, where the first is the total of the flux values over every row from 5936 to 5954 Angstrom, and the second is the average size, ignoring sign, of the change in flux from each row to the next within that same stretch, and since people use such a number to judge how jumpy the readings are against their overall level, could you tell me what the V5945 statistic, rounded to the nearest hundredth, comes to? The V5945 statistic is -2.30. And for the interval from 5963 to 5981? -1.99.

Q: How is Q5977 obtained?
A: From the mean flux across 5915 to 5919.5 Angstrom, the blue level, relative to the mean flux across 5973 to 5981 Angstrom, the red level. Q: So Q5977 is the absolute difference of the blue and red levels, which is 2.3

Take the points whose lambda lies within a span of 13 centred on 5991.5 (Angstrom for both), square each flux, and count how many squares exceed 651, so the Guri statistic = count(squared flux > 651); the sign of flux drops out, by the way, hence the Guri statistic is 2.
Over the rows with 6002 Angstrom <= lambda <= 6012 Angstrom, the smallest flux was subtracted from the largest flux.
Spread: 7.8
